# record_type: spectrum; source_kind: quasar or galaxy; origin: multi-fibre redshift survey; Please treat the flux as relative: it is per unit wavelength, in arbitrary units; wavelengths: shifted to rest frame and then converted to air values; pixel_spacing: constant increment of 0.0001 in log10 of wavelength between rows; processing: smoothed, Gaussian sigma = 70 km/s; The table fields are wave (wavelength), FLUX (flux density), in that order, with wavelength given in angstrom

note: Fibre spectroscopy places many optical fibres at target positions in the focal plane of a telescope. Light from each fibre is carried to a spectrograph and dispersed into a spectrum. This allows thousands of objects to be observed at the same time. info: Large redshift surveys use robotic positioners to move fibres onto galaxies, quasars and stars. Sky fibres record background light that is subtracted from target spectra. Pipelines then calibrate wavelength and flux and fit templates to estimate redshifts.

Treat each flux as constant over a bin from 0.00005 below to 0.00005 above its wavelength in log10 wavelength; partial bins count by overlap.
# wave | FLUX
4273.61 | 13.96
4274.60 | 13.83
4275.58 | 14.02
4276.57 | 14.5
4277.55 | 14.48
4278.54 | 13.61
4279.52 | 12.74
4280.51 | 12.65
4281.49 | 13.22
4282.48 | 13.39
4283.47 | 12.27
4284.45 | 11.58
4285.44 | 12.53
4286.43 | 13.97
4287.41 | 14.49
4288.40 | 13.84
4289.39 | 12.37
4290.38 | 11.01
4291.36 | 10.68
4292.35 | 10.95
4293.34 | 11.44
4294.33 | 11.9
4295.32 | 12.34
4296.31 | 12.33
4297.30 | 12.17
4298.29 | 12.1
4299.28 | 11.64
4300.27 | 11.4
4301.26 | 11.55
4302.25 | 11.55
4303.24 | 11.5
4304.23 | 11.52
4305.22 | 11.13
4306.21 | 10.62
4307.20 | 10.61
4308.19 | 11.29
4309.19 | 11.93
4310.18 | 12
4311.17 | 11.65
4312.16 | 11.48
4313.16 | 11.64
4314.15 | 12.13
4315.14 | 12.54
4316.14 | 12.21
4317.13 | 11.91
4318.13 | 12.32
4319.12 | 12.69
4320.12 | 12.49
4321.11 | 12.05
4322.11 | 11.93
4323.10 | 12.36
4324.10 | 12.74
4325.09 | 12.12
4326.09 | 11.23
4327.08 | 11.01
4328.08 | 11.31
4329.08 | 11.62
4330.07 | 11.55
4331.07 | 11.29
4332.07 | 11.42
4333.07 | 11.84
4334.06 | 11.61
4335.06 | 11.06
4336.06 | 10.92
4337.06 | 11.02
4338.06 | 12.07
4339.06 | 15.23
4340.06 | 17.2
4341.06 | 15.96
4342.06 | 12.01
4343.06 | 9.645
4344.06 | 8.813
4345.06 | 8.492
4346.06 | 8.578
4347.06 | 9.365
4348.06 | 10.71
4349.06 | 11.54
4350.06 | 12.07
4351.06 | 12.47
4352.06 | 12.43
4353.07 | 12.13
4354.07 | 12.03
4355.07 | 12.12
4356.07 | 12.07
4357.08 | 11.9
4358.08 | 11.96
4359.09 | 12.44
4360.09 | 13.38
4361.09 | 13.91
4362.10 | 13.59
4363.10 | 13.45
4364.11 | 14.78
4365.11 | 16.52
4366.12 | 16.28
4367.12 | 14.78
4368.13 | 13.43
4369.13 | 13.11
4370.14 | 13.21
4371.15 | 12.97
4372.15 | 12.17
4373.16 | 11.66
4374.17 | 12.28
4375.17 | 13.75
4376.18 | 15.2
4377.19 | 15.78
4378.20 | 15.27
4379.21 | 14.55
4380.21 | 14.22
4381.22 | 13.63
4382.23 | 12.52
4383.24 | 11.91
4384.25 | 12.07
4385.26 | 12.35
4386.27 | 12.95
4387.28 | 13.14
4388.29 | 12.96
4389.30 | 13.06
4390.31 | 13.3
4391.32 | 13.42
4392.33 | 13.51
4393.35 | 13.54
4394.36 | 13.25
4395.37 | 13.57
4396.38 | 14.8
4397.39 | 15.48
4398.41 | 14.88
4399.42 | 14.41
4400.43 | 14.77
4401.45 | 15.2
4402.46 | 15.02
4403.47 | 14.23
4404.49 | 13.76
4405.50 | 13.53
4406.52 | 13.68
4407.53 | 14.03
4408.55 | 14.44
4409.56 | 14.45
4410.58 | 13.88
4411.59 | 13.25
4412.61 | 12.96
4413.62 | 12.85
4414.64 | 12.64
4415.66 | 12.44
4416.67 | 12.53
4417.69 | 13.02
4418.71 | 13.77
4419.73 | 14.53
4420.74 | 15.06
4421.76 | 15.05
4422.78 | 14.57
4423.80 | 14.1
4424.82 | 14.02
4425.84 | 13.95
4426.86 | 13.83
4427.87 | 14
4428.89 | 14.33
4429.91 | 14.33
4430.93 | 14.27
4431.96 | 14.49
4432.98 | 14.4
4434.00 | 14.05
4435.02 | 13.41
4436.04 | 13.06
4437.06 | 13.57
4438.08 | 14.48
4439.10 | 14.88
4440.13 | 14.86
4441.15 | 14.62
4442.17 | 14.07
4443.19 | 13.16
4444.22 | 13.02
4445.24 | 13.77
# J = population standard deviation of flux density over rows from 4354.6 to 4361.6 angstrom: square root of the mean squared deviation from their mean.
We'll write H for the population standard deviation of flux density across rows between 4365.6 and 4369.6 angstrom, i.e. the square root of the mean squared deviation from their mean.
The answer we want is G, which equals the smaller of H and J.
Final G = 0.7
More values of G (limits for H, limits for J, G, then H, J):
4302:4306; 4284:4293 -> 0.2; 0.2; 1.4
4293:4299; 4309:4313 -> 0.2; 0.3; 0.2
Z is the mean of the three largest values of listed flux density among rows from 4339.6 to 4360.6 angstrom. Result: 15.5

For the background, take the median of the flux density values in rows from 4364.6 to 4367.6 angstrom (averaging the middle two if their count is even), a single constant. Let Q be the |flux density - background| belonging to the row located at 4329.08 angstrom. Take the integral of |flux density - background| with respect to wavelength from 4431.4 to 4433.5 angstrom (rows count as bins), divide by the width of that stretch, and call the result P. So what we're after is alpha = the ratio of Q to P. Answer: 2.5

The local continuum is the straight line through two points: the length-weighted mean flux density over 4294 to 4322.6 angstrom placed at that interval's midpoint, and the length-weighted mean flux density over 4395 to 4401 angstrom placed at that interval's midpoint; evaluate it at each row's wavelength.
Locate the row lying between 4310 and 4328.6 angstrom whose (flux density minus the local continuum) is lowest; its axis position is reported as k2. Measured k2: 4327.08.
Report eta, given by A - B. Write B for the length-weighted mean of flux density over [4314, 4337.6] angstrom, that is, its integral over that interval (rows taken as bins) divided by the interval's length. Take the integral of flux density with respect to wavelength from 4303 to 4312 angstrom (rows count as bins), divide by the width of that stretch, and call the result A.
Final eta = -0.4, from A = 11.4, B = 11.8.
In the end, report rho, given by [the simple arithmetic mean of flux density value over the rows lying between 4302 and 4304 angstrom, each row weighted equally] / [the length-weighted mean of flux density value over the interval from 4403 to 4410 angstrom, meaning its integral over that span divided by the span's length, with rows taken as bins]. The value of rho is 0.82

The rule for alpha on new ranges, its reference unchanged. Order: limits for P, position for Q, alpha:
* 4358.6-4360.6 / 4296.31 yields 1.2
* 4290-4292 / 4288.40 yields 0.4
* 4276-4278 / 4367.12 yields 0.8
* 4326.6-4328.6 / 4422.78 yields 0.3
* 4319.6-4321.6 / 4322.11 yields 1.1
